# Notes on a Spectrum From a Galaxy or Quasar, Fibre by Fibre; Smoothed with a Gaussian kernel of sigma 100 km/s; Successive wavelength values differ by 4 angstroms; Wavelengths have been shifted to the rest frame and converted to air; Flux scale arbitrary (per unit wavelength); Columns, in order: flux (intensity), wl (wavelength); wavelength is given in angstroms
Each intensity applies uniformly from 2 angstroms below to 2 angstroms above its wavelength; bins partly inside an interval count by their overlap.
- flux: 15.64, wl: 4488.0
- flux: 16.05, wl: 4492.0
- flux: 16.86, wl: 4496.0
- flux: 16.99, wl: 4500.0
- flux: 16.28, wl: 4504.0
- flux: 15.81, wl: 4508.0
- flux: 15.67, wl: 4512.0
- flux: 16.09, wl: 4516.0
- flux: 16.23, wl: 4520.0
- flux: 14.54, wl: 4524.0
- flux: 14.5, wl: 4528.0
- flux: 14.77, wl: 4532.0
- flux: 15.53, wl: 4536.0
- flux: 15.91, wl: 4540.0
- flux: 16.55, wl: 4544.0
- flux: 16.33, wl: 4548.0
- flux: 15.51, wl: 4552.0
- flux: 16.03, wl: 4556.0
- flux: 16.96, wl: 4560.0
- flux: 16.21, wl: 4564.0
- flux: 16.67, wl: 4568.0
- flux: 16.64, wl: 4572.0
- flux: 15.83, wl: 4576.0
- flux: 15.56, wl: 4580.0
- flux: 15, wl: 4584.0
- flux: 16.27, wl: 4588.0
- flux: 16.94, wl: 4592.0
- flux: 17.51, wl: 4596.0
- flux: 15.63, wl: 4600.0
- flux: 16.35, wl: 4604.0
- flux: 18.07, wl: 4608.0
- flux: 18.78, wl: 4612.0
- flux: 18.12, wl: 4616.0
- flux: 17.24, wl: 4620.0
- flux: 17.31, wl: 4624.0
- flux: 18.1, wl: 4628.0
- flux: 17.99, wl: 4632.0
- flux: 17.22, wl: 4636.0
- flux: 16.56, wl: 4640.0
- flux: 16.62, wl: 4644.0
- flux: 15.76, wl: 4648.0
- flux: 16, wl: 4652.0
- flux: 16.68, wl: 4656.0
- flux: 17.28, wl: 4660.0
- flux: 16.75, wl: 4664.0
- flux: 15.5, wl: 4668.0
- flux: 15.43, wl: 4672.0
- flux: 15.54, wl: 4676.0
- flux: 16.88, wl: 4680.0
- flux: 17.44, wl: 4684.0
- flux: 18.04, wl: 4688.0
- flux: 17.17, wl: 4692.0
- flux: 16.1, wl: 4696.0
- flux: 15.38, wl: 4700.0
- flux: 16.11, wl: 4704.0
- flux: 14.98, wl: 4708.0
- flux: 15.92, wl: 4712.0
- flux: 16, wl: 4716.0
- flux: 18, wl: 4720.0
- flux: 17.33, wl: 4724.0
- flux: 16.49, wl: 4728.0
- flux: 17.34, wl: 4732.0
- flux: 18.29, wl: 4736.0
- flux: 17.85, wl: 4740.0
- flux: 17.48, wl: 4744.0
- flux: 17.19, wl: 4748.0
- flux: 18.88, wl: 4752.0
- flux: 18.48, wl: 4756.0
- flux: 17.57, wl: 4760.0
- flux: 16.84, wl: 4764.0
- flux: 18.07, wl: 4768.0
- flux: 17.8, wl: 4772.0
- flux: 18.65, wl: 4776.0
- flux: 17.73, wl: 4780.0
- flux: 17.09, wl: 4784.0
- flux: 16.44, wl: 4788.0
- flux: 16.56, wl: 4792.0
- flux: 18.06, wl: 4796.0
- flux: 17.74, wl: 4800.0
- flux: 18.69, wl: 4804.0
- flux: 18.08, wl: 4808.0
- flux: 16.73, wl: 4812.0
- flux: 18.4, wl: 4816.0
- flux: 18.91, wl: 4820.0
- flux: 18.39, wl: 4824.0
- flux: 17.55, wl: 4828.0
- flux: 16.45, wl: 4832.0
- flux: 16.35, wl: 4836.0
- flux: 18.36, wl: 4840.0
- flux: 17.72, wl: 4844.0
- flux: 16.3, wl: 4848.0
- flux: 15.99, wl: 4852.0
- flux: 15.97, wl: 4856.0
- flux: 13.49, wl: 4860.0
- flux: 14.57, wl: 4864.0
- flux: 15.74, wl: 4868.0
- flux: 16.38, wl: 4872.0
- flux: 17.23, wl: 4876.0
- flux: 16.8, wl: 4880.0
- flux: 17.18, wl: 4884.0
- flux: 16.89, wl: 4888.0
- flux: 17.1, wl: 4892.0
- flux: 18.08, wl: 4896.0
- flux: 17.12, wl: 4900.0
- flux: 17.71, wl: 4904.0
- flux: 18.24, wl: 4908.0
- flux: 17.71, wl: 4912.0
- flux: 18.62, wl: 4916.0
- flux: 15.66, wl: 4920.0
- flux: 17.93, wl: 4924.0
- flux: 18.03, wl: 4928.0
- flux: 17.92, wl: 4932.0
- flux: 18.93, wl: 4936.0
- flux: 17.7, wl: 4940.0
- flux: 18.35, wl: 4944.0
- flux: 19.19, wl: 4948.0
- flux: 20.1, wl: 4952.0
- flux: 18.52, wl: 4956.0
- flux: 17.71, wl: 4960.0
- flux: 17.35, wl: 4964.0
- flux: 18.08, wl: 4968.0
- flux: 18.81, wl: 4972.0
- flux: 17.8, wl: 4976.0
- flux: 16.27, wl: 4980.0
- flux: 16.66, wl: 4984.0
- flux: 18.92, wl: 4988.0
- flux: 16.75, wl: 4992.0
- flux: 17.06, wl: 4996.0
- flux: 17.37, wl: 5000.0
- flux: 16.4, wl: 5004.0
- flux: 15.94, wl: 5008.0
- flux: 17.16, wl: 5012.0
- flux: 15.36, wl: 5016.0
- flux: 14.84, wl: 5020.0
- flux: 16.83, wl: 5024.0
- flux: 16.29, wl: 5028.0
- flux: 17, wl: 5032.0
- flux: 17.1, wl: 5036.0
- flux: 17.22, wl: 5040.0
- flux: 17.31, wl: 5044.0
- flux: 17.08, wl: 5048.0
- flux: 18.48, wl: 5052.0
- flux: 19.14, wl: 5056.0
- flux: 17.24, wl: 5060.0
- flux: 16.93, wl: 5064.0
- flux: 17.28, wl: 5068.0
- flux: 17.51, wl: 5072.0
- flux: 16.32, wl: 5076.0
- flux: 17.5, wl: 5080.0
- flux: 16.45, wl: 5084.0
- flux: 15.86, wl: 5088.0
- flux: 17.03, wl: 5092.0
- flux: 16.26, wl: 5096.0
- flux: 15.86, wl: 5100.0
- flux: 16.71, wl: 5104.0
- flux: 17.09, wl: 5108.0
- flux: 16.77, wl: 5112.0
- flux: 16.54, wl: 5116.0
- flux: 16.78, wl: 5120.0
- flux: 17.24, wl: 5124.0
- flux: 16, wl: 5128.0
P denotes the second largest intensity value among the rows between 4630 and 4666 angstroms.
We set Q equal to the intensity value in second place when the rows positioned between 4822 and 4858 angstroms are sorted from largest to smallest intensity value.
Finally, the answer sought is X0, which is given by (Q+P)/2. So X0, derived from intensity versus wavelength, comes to 17.82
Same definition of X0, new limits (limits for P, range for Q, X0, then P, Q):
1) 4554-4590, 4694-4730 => 17.00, 16.67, 17.33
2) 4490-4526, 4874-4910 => 17.47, 16.86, 18.08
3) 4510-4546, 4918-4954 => 17.71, 16.23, 19.19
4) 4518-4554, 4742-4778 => 17.49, 16.33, 18.65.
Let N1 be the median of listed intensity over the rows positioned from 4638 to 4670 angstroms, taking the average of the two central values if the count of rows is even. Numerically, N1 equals 16.6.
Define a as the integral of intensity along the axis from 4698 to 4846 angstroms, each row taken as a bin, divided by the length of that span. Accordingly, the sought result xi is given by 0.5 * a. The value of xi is 8.70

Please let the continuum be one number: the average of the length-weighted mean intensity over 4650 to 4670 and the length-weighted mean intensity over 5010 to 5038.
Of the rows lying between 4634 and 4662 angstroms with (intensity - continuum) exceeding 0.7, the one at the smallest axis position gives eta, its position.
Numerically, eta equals 4636.0 angstroms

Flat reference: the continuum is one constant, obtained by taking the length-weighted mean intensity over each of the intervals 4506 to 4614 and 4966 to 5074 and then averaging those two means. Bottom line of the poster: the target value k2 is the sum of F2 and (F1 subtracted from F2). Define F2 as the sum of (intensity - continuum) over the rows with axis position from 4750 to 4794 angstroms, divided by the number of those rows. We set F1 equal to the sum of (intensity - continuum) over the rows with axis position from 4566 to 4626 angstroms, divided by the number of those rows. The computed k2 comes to 1.9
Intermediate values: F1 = 0.15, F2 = 1.00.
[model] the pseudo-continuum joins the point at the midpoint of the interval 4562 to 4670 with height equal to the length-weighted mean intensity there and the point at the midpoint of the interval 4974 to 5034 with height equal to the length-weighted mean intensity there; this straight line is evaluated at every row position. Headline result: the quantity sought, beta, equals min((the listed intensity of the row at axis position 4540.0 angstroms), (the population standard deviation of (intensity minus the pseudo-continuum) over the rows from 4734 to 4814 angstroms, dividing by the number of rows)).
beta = 0.7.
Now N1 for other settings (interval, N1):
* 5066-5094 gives 17.0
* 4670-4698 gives 16.9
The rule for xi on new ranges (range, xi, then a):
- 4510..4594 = 7.95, 15.9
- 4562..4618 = 8.34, 16.7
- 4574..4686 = 8.36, 16.7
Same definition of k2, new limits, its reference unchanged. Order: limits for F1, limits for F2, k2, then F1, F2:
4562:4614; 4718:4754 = 2.1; -0.07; 1.01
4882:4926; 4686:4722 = -1.3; 0.83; -0.23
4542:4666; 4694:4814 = 1.2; 0.08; 0.62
